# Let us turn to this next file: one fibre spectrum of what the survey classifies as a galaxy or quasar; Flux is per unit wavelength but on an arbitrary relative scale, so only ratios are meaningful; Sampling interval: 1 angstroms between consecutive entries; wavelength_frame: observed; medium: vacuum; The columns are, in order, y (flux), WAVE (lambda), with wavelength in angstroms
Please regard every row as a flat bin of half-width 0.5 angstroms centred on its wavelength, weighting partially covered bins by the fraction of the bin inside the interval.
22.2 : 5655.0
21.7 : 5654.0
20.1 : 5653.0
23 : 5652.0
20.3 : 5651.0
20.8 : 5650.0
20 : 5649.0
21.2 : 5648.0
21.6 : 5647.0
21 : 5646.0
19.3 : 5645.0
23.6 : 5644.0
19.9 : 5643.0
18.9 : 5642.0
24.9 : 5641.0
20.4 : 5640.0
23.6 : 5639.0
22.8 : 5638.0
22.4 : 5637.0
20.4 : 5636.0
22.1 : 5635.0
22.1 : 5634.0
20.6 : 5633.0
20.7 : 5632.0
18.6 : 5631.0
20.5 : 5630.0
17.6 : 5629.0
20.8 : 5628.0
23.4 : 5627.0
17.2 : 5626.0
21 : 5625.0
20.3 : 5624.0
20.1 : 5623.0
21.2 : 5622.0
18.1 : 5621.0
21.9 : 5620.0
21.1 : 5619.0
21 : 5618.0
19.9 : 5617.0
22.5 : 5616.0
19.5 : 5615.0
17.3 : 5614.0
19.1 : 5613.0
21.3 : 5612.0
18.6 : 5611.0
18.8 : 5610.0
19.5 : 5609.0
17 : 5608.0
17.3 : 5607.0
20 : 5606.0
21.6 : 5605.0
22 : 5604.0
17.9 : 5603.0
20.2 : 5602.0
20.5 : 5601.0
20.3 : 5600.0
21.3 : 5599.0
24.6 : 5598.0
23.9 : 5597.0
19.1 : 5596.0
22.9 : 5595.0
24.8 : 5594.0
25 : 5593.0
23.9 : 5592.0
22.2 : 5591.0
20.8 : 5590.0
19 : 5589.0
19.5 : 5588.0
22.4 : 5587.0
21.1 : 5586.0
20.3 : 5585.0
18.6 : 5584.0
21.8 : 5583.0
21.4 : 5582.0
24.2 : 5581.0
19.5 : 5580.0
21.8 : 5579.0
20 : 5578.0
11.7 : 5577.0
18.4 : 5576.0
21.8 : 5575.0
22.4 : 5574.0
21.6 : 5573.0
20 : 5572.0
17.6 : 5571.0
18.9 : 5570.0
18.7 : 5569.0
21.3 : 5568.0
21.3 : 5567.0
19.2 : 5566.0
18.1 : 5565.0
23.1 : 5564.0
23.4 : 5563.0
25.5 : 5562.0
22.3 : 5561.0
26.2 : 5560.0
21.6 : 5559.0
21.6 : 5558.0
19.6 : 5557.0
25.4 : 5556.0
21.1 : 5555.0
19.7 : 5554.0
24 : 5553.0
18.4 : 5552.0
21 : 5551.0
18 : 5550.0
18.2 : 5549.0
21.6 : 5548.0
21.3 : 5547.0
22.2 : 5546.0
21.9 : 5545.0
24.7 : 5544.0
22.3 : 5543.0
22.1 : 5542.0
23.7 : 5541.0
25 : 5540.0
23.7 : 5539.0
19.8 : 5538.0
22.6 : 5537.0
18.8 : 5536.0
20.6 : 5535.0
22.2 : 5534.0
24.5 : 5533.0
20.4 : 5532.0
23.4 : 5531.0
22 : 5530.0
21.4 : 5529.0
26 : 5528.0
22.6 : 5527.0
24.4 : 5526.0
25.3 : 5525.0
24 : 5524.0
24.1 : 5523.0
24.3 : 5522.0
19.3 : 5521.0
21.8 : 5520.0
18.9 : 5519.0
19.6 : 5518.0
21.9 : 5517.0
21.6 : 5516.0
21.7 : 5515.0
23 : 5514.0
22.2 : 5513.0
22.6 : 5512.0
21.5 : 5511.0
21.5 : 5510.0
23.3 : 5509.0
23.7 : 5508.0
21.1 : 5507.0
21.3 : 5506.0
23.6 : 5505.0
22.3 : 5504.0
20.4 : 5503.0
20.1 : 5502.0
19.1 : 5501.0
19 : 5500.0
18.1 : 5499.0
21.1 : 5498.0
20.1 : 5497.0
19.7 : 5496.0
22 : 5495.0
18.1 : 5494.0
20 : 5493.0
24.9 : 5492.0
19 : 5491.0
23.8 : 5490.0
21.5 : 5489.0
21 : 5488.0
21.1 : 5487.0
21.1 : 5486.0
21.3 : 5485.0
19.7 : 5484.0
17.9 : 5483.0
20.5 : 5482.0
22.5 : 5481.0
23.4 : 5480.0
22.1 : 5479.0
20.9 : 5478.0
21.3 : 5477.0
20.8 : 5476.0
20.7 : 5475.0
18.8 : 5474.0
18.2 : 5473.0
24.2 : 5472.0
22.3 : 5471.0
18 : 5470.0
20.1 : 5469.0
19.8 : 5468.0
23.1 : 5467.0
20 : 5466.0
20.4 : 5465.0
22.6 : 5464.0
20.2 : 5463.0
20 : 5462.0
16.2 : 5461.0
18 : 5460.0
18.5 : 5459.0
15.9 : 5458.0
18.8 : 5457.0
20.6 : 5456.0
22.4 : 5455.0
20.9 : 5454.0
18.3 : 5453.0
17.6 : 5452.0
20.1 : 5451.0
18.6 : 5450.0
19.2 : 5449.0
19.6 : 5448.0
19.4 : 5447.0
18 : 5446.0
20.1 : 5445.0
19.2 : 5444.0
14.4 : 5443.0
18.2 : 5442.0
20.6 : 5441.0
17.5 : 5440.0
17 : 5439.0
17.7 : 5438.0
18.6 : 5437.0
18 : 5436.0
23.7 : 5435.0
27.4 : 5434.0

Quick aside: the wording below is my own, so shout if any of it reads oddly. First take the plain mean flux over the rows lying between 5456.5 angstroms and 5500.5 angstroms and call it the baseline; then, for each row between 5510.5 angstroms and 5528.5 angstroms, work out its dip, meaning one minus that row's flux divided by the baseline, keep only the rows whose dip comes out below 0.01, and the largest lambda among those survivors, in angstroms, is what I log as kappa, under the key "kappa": 5528.0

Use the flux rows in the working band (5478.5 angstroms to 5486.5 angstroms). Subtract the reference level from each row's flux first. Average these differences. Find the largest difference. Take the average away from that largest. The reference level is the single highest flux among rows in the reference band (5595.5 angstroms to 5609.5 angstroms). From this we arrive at 2.34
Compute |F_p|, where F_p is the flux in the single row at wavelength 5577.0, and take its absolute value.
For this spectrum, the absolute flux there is 11.7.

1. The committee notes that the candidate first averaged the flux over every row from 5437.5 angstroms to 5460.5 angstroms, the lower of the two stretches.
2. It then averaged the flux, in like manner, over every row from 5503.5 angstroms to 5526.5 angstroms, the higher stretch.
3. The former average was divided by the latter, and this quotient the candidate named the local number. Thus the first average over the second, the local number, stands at 0.839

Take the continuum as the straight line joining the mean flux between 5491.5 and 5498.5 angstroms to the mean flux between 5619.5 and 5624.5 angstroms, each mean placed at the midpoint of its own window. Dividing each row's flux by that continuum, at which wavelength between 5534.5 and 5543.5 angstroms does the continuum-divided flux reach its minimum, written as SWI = 5536.0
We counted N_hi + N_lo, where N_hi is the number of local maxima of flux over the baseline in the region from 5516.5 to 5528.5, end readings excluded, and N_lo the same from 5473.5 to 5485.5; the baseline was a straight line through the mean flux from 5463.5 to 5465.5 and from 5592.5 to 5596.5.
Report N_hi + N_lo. 5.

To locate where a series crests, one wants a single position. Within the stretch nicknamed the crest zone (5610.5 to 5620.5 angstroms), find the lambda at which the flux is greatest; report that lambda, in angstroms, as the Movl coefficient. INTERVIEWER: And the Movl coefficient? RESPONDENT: 5616.0 angstroms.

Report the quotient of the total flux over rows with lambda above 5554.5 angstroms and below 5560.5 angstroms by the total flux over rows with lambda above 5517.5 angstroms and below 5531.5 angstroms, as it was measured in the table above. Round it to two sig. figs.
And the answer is 0.43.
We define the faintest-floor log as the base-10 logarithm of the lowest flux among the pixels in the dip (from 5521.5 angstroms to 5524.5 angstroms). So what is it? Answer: 1.38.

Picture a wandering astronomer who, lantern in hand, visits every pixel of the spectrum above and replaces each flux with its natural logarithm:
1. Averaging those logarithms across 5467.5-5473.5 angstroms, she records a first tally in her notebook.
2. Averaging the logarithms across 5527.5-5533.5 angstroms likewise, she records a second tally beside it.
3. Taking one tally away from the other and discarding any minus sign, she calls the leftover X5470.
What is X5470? 0.118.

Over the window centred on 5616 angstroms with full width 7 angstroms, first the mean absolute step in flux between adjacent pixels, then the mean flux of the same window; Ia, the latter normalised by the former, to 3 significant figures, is 11.1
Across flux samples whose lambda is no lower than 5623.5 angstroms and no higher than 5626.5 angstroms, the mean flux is 19.5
